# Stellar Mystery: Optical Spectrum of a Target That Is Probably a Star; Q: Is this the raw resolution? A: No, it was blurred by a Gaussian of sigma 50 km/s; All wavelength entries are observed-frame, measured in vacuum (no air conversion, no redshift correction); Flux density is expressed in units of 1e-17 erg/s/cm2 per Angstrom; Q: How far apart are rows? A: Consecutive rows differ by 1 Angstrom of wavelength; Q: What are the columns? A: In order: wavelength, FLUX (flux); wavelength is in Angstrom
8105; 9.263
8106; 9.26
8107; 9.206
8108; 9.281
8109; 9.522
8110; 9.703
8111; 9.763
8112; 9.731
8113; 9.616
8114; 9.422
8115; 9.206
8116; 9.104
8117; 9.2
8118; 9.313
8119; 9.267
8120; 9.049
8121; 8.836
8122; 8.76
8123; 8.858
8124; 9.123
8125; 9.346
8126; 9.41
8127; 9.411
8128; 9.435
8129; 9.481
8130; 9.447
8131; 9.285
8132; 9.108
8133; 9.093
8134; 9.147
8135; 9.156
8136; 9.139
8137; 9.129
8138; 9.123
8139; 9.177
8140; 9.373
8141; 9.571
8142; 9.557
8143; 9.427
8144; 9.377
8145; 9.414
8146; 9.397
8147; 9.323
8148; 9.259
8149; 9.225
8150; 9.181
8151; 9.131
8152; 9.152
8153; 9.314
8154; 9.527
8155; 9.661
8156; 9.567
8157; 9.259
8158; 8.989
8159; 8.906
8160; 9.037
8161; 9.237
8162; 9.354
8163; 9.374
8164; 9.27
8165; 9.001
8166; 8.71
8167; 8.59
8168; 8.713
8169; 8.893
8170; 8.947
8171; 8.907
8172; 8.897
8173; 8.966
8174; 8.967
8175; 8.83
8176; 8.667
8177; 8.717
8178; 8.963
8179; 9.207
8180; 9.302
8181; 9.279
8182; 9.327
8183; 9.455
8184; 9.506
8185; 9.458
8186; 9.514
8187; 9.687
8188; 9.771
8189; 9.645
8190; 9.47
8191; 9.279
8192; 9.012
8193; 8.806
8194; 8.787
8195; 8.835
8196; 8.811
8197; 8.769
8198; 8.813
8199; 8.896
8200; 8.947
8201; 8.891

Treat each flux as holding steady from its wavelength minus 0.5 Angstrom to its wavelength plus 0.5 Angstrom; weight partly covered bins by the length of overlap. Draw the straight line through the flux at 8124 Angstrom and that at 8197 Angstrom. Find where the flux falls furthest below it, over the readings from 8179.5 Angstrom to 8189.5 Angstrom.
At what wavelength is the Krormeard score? 8181 Angstrom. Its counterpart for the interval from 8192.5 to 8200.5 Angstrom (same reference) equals 8197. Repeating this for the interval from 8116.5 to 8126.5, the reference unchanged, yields 8122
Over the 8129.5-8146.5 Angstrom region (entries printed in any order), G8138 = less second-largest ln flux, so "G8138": -2.26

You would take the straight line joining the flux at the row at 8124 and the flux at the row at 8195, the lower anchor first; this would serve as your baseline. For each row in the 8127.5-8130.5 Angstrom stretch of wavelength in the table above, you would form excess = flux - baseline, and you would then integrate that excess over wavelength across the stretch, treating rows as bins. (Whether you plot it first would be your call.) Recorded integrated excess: 1.1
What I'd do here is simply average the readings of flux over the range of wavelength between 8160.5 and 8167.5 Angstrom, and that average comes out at 9.08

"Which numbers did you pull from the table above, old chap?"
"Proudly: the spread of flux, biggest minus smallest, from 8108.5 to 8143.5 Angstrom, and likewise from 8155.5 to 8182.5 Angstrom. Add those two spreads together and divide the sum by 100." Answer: 0.0198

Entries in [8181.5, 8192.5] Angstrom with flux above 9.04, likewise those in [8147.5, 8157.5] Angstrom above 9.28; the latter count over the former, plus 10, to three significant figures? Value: 10.4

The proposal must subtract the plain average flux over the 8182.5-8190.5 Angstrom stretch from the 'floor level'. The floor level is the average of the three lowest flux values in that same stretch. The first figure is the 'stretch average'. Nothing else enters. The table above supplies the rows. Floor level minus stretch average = -0.10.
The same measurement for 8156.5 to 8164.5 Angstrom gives -0.20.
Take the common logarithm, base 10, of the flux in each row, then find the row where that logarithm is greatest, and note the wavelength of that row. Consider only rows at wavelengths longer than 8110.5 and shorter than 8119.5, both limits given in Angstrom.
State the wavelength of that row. 8111 Angstrom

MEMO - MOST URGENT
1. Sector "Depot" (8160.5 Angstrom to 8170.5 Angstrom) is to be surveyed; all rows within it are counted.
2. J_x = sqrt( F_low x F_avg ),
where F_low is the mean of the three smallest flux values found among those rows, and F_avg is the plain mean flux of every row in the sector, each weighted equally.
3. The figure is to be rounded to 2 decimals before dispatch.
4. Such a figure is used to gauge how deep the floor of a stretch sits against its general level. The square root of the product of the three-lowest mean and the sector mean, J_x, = 8.84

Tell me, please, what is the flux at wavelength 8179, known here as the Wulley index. 9.207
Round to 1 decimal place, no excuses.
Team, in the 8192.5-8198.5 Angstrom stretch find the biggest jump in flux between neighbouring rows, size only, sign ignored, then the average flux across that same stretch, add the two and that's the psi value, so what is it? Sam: 8.9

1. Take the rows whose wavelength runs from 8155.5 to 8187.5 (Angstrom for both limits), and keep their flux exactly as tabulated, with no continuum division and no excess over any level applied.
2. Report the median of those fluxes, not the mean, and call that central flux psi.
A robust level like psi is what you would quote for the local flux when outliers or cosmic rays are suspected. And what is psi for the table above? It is 9.02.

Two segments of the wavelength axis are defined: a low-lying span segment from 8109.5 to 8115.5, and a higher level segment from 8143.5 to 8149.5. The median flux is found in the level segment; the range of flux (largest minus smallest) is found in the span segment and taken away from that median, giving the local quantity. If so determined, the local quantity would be 8.8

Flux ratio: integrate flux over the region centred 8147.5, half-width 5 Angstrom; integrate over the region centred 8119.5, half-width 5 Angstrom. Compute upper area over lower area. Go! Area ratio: 1.02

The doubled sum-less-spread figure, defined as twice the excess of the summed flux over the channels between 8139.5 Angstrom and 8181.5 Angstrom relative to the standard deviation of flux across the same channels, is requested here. 768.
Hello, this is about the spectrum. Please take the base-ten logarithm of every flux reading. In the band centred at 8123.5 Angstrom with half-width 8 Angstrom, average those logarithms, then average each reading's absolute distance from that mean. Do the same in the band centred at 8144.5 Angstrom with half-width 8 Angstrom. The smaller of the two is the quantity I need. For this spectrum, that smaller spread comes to 0.0060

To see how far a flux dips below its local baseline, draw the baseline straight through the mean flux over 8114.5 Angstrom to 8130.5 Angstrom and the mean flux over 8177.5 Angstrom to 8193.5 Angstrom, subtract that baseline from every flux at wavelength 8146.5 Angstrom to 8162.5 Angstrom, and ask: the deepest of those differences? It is -0.39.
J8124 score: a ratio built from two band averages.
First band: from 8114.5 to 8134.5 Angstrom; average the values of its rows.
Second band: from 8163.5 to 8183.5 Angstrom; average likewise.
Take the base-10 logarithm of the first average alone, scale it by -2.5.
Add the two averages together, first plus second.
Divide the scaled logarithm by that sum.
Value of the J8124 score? -0.133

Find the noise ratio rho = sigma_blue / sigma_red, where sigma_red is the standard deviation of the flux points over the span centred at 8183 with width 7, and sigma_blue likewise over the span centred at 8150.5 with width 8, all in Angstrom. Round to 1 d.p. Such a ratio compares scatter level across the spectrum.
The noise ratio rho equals 1.3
